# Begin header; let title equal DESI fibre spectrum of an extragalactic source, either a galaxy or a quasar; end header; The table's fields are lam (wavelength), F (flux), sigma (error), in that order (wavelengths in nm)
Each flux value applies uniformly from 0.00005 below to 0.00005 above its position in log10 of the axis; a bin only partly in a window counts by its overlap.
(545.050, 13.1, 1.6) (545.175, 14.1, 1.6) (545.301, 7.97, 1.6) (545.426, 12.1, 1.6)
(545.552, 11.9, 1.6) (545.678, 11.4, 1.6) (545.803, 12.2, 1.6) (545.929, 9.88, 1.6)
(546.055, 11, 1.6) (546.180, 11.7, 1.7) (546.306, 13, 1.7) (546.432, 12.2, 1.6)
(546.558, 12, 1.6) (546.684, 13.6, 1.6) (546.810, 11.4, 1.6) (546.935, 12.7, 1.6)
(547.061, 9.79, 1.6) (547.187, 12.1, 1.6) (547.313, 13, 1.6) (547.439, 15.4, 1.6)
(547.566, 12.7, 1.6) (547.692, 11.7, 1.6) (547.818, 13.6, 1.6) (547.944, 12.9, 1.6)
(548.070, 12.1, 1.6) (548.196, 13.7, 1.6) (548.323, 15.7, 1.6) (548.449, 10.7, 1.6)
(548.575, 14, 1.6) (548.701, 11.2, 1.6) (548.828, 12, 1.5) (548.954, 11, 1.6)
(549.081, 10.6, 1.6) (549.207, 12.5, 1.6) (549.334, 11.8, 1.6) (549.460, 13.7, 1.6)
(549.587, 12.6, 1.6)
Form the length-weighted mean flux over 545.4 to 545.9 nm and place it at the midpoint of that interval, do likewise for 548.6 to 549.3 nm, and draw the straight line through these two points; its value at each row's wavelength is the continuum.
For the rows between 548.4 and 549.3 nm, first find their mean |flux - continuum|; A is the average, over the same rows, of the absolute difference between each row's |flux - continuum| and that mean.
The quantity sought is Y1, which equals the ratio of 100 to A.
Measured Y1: 235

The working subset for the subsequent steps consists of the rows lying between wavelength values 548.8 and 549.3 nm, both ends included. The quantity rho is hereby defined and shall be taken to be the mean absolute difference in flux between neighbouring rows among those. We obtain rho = 1.1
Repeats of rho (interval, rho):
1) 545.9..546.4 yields 1.0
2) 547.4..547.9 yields 1.9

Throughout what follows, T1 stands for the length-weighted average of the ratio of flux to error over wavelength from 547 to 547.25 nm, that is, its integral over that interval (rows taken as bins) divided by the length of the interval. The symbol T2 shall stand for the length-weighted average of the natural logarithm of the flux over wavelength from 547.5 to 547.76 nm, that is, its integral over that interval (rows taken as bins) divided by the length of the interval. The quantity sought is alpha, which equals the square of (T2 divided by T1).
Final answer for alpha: 0.133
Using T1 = 6.8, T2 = 2.498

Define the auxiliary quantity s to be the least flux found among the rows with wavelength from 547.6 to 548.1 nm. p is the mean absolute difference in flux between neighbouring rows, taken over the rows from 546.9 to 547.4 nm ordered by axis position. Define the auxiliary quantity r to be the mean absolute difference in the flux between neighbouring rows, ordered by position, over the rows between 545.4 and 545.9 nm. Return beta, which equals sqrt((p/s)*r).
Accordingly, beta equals 0.30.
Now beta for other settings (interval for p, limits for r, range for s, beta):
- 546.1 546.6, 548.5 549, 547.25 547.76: 0.32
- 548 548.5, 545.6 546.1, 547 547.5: 0.64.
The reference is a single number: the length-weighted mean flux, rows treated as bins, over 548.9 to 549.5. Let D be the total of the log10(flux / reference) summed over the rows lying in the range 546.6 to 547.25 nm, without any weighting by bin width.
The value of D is 0.00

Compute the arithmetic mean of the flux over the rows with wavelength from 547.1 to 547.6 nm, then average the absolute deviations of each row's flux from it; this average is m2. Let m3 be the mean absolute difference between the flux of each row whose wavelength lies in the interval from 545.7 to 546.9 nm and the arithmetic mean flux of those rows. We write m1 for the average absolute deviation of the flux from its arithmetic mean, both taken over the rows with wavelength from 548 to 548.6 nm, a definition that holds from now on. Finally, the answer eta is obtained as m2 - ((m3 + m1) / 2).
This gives -0.08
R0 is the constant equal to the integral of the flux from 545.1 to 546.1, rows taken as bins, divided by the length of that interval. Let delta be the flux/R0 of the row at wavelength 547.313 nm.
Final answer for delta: 1.15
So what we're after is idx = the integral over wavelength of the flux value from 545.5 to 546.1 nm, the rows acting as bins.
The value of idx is 6.8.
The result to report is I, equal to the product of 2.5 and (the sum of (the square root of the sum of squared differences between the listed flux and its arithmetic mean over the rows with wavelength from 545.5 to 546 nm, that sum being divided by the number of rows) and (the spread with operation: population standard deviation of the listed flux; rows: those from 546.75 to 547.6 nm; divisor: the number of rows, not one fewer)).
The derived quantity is 6.2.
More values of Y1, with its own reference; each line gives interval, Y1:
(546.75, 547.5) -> 110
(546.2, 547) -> 192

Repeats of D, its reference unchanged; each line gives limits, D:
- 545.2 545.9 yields -0.17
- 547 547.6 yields 0.11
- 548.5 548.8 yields 0.05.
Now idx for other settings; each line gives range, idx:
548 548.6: 7.9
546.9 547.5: 7.6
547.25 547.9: 8.6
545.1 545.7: 6.9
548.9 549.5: 7.1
